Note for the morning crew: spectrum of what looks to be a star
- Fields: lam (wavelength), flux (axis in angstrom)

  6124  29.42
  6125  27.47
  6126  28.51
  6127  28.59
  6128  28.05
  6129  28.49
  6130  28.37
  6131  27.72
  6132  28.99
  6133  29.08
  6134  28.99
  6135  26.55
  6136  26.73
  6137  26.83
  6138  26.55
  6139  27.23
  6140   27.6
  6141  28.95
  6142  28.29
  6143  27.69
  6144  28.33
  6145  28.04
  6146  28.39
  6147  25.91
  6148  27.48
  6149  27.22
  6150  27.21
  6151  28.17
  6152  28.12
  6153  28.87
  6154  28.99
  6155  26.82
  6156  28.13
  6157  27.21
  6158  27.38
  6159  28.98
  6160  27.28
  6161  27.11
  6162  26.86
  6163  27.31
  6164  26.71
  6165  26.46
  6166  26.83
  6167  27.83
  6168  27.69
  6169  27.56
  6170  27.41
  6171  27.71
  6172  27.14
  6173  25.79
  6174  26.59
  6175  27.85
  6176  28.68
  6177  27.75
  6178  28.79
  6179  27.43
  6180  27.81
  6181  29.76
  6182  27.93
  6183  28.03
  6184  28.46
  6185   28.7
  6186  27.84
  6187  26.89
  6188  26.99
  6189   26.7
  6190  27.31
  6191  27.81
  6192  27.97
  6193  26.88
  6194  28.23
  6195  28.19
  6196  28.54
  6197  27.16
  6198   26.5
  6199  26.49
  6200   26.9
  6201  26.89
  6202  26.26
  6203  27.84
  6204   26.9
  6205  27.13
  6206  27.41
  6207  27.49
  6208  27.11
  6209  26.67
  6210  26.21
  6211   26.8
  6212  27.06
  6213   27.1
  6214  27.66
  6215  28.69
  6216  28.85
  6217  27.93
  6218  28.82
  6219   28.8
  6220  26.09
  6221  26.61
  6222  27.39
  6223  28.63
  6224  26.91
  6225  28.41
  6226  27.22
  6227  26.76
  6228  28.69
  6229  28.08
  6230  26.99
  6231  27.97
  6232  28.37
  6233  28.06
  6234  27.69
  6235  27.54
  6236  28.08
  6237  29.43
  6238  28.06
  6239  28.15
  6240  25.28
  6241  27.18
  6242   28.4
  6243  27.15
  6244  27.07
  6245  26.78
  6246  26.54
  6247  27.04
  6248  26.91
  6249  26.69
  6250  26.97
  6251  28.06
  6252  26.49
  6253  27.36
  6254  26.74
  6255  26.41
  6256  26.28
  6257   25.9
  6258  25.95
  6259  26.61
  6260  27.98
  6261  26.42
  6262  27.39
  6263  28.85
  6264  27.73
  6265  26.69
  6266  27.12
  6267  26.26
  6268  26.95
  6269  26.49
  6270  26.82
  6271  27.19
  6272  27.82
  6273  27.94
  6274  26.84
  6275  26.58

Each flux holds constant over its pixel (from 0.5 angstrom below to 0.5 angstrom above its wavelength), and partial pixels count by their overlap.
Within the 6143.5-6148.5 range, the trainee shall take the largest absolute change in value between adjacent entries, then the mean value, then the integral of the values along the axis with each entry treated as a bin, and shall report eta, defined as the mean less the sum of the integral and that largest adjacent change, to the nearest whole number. -113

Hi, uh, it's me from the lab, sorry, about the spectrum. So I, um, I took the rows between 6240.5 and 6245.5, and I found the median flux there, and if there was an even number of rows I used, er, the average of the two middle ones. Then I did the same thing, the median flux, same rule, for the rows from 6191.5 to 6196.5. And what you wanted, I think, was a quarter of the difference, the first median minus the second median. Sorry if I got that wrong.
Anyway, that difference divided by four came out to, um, -0.3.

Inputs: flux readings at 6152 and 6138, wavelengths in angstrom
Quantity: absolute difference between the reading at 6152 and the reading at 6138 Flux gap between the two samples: 1.6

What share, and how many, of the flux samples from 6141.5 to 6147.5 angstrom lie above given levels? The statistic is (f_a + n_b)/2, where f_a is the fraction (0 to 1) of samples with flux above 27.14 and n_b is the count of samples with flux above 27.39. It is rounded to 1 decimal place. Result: 2.9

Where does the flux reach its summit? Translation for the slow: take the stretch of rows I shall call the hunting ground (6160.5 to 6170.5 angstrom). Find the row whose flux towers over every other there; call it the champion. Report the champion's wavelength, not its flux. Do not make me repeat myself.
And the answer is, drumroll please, 6167 angstrom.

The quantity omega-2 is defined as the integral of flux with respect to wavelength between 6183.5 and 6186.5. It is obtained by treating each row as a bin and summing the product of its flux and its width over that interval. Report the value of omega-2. 85.0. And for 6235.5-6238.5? 85.6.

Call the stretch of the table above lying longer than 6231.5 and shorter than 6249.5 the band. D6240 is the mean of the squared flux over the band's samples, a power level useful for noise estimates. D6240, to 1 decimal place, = 755.3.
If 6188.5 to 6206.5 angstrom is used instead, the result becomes 744.8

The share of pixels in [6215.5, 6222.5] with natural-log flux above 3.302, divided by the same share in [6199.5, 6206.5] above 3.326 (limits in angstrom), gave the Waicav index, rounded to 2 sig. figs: 5.0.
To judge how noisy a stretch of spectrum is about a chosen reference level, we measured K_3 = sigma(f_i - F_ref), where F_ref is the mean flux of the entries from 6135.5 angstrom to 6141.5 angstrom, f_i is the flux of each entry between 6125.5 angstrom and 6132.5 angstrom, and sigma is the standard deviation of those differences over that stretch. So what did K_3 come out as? 0.4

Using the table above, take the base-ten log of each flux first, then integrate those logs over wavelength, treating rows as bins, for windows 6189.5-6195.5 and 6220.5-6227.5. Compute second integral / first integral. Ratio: 1.16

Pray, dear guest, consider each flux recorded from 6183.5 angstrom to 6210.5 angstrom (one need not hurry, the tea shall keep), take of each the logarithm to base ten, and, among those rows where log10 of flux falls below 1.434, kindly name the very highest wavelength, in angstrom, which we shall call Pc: 6210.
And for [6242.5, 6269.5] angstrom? 6269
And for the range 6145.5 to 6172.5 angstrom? 6172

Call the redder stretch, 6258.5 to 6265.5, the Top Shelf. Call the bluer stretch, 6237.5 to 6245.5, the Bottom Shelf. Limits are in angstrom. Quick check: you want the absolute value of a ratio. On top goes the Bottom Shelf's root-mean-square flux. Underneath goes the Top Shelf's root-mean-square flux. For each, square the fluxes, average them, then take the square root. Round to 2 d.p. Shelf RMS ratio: 1.00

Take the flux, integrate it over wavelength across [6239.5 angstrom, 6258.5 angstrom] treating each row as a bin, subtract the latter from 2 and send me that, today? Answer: -507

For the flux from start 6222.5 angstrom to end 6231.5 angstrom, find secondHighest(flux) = 28.63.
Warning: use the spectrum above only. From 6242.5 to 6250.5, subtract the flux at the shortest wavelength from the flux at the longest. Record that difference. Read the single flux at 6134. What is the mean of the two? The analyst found 14.4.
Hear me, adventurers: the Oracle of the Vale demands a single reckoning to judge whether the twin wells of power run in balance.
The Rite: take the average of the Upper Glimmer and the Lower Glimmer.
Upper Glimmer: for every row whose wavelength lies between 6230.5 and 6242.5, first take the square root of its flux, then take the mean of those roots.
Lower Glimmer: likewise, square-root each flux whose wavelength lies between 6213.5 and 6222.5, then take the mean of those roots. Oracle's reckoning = 5.28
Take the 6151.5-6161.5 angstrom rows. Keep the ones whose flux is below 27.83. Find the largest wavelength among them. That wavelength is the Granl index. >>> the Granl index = 6161 angstrom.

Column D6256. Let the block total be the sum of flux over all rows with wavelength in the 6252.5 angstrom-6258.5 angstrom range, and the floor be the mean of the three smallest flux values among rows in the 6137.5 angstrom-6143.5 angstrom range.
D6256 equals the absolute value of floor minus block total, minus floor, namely 104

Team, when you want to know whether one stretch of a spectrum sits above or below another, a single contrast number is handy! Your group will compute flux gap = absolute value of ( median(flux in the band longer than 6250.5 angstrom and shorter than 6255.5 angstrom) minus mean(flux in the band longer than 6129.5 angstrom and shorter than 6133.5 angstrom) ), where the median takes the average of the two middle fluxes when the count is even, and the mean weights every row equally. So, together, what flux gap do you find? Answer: 1.8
